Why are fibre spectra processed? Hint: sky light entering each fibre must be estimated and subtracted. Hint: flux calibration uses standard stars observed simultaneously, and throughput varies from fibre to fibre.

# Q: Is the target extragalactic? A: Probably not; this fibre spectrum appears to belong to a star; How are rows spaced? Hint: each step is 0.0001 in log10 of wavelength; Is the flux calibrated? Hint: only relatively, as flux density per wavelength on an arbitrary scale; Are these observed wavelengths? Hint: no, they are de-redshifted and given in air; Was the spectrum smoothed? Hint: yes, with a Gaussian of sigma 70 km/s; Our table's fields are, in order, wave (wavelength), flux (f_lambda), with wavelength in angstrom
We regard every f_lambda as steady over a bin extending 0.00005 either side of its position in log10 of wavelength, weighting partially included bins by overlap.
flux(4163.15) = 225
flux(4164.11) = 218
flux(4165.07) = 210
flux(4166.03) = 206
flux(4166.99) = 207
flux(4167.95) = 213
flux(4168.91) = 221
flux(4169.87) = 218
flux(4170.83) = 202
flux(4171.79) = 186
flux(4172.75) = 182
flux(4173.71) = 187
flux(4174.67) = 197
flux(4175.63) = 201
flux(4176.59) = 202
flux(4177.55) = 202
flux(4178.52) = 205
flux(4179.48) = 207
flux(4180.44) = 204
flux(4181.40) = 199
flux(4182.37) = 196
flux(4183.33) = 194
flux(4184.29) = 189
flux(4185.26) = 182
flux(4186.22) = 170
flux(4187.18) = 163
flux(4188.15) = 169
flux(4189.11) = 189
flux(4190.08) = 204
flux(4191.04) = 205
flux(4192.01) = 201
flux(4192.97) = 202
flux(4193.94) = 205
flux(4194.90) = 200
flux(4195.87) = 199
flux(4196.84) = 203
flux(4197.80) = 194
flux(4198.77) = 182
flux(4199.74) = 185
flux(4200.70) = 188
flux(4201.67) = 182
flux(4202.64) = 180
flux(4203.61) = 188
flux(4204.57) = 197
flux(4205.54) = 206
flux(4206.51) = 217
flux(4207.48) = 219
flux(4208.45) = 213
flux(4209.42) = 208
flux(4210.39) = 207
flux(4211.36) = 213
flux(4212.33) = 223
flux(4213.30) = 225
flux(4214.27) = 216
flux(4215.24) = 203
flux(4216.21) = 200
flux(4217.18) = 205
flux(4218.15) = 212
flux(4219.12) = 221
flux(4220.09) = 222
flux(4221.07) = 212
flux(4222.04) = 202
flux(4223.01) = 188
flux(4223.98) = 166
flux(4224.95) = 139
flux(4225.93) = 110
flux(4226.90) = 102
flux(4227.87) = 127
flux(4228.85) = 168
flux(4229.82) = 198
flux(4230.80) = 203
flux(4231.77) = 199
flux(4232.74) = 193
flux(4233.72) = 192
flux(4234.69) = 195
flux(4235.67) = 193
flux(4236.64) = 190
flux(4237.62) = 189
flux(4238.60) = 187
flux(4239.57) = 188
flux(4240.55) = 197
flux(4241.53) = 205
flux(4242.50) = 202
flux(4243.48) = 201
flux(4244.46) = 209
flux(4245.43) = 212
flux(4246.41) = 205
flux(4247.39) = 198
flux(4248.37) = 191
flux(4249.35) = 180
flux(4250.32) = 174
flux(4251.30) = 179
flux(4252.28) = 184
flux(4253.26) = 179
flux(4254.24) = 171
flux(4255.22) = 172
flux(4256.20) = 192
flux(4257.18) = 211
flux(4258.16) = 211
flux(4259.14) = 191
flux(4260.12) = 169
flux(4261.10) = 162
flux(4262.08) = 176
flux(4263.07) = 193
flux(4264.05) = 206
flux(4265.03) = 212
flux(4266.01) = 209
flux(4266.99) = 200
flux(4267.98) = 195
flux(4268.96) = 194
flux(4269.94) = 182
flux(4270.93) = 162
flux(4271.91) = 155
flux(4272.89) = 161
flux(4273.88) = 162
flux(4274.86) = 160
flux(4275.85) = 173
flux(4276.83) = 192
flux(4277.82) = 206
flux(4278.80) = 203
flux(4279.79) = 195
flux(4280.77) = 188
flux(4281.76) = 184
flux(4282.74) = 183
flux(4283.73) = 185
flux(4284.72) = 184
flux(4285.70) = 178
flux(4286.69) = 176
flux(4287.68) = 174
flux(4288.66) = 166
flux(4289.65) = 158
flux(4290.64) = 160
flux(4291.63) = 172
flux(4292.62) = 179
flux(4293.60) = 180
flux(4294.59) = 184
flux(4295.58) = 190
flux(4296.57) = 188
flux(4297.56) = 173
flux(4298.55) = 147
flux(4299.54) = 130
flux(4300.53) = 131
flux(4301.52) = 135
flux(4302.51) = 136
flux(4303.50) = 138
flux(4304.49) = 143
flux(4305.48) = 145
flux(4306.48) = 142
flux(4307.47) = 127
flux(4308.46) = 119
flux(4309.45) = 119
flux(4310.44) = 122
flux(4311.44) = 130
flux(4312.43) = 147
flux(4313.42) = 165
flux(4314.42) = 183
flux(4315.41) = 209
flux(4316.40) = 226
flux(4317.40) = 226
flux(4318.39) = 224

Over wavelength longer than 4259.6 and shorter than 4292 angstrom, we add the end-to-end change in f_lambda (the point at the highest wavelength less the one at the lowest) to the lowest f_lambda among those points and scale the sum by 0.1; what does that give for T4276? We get 16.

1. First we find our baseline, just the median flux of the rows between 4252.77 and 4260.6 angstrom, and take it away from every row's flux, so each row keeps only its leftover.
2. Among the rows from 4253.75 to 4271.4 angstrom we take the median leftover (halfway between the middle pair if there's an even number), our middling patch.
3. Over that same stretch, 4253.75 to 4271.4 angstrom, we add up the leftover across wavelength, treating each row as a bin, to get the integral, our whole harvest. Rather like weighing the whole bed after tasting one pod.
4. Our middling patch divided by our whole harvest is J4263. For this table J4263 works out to 0.10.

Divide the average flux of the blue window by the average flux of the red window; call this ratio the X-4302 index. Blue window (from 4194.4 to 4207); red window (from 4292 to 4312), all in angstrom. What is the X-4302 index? 1.3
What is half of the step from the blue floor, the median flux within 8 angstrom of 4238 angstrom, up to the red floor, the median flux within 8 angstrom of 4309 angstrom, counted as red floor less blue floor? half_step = -28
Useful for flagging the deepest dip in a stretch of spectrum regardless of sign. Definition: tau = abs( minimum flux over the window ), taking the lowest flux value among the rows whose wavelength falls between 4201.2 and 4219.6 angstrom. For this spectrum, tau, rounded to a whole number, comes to 180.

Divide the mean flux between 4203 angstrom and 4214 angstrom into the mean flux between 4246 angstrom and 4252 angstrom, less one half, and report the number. 0.39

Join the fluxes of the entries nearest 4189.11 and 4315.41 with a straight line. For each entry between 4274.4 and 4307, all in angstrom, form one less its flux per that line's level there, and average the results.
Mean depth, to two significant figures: 0.18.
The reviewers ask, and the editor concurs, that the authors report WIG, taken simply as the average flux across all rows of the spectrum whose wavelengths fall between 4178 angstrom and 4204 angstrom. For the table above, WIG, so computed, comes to 192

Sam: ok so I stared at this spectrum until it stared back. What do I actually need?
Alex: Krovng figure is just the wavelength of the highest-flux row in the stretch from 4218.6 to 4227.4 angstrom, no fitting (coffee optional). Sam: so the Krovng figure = 4220.09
